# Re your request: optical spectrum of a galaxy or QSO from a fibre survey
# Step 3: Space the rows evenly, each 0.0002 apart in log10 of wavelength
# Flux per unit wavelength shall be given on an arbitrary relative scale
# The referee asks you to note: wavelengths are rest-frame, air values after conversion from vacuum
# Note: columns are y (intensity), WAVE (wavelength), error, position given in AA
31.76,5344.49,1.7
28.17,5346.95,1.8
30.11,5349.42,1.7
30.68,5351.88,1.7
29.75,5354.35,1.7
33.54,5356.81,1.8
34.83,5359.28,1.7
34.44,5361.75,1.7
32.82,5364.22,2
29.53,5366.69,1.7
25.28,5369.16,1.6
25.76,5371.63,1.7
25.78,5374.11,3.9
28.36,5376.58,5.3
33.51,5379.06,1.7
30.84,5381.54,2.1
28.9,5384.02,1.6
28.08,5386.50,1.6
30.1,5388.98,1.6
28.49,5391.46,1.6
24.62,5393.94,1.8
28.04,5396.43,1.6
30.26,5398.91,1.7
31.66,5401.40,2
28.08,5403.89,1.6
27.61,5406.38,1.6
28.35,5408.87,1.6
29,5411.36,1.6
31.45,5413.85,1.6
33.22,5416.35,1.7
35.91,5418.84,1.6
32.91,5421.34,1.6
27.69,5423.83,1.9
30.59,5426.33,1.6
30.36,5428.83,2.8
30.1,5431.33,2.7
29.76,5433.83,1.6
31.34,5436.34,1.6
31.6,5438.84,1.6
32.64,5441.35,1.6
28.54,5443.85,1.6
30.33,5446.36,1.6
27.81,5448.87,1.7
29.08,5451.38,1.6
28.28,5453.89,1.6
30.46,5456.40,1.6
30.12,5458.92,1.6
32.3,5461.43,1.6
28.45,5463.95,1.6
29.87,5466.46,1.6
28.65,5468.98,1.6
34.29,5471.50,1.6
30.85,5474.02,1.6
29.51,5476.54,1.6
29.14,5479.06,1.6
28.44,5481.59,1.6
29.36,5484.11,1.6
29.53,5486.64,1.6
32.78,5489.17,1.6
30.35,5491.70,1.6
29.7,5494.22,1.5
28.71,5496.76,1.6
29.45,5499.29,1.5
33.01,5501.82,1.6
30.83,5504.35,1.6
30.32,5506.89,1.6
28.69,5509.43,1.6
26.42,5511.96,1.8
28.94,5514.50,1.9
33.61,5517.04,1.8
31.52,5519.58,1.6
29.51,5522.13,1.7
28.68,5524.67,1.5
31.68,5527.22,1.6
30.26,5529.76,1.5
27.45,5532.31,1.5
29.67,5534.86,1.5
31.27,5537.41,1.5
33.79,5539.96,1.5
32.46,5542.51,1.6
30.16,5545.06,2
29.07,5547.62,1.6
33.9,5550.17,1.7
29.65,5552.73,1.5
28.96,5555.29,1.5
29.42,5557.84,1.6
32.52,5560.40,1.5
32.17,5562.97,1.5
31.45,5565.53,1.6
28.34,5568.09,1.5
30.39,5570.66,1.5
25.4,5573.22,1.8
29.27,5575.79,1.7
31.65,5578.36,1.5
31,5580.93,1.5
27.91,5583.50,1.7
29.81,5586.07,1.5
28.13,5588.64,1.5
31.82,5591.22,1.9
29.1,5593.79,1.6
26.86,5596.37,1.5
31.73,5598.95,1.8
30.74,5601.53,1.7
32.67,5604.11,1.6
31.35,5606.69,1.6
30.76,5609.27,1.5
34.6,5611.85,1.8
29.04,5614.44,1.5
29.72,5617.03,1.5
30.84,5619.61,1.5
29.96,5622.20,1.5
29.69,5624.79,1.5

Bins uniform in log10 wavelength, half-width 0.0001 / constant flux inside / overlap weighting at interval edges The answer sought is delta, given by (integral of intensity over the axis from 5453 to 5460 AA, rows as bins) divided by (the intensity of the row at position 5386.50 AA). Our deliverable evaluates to 7.39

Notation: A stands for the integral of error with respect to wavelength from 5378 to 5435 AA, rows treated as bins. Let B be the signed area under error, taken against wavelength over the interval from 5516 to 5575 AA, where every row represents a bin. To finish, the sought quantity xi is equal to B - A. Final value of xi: -7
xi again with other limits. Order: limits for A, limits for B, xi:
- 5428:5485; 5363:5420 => 14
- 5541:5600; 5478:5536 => -2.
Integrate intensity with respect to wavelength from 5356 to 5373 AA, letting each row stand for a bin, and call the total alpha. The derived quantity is 523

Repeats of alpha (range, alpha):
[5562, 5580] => 536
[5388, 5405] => 489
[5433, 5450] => 515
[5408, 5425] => 532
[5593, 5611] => 551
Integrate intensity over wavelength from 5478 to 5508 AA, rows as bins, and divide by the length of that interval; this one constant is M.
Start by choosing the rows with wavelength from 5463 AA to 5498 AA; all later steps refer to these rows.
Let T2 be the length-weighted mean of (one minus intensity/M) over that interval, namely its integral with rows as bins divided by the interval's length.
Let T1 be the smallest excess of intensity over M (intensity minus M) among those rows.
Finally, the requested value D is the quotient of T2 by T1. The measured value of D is -0.0029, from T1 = -1.7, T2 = 0.0050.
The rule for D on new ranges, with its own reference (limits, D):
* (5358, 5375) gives -0.0019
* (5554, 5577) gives -0.0026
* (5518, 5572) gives 0.0057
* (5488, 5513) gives -0.0008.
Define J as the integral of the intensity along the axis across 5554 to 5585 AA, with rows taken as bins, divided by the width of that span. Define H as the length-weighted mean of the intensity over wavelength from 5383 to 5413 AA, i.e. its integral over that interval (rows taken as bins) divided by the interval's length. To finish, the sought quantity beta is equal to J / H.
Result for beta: 1.04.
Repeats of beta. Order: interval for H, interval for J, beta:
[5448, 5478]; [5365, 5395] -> 0.95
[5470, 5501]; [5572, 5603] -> 0.98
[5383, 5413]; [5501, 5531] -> 1.06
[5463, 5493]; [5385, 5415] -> 0.96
